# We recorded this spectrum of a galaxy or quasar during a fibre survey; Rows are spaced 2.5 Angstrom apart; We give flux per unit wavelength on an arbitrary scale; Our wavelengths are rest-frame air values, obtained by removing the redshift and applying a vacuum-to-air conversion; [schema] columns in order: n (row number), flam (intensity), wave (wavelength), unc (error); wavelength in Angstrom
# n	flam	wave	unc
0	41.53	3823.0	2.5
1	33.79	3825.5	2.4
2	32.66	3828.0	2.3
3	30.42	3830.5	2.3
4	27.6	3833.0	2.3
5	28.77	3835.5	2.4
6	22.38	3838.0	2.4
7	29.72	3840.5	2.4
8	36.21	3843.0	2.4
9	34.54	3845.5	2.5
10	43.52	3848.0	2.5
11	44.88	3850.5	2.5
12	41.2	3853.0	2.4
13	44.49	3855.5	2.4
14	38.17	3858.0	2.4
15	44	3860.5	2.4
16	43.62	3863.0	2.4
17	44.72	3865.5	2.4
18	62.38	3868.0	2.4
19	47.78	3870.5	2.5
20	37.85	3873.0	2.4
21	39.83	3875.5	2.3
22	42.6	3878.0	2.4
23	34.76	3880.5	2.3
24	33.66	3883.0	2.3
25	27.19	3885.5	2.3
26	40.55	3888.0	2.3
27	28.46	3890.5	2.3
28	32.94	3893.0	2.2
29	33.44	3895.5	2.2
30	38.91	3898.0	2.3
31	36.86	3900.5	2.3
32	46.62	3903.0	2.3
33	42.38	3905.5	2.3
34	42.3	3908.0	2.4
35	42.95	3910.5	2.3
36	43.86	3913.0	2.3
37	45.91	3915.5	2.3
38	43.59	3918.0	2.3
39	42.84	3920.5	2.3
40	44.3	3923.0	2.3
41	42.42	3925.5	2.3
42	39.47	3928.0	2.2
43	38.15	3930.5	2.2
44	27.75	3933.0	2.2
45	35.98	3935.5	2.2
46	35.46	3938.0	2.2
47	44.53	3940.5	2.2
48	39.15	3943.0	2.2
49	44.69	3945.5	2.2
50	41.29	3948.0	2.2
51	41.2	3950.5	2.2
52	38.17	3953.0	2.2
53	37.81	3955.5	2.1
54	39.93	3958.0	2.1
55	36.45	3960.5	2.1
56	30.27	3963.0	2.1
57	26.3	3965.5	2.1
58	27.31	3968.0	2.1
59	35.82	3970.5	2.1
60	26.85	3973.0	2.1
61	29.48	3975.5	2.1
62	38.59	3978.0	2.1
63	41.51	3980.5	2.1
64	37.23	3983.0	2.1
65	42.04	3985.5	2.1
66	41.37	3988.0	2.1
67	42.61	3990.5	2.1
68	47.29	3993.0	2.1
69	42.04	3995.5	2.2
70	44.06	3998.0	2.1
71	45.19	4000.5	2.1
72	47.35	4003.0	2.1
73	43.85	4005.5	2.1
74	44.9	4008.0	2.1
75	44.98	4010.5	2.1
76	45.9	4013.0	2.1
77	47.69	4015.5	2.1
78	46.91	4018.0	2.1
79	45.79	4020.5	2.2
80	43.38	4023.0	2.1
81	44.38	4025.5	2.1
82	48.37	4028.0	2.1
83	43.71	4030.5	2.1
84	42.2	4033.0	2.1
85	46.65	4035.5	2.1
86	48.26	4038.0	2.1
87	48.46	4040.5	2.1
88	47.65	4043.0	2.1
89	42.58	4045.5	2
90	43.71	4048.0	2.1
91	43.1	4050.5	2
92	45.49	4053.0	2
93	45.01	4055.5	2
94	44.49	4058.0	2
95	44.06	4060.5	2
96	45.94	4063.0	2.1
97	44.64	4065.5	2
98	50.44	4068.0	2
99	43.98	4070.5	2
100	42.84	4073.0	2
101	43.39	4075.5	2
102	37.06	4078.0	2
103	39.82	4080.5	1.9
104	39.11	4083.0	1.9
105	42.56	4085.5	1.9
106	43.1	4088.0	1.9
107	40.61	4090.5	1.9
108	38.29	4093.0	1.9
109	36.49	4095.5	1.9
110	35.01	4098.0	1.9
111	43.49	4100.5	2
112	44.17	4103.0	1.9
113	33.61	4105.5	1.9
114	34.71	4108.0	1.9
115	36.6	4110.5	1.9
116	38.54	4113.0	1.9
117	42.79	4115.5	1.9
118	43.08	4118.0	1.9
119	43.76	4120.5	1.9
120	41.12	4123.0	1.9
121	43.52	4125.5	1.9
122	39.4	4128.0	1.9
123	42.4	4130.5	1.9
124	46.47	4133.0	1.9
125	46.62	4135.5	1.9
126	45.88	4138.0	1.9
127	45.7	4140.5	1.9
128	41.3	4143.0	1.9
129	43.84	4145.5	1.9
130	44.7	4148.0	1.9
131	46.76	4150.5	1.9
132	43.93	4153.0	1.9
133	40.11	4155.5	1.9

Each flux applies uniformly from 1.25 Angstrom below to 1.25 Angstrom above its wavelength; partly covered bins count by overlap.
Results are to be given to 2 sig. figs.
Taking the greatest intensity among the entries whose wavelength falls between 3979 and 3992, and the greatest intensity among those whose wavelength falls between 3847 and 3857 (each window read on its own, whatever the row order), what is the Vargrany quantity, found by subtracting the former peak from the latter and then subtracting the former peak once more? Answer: -40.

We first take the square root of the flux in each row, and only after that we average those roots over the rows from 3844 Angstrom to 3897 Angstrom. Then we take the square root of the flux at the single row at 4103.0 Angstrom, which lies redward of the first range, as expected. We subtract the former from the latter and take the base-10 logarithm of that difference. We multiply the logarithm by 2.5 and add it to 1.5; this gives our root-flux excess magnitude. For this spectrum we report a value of 0.35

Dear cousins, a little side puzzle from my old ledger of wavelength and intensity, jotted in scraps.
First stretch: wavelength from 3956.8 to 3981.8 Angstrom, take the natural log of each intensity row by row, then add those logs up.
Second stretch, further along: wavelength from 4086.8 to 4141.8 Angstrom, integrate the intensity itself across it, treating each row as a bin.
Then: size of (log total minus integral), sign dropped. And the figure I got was 2228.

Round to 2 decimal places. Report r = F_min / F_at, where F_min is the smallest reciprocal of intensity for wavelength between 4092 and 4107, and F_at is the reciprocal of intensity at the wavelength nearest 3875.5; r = 0.90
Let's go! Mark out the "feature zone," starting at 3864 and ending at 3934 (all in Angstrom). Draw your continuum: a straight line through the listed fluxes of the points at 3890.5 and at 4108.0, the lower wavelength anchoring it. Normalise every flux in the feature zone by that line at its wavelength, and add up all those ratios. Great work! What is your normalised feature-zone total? 39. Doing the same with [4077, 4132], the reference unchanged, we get 25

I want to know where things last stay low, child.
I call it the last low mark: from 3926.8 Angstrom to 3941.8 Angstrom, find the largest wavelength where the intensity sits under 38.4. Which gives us 3938.0 Angstrom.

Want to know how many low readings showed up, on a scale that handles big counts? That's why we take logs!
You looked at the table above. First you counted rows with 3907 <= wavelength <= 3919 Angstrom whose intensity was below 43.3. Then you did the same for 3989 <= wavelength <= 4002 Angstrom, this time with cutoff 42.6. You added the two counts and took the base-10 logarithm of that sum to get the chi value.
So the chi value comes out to 0.48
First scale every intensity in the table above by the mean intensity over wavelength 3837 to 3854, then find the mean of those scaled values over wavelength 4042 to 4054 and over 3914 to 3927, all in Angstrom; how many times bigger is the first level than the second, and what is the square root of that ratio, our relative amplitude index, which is 1.01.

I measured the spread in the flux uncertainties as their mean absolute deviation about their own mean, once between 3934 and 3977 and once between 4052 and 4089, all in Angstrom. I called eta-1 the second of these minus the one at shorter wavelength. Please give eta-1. -0.007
